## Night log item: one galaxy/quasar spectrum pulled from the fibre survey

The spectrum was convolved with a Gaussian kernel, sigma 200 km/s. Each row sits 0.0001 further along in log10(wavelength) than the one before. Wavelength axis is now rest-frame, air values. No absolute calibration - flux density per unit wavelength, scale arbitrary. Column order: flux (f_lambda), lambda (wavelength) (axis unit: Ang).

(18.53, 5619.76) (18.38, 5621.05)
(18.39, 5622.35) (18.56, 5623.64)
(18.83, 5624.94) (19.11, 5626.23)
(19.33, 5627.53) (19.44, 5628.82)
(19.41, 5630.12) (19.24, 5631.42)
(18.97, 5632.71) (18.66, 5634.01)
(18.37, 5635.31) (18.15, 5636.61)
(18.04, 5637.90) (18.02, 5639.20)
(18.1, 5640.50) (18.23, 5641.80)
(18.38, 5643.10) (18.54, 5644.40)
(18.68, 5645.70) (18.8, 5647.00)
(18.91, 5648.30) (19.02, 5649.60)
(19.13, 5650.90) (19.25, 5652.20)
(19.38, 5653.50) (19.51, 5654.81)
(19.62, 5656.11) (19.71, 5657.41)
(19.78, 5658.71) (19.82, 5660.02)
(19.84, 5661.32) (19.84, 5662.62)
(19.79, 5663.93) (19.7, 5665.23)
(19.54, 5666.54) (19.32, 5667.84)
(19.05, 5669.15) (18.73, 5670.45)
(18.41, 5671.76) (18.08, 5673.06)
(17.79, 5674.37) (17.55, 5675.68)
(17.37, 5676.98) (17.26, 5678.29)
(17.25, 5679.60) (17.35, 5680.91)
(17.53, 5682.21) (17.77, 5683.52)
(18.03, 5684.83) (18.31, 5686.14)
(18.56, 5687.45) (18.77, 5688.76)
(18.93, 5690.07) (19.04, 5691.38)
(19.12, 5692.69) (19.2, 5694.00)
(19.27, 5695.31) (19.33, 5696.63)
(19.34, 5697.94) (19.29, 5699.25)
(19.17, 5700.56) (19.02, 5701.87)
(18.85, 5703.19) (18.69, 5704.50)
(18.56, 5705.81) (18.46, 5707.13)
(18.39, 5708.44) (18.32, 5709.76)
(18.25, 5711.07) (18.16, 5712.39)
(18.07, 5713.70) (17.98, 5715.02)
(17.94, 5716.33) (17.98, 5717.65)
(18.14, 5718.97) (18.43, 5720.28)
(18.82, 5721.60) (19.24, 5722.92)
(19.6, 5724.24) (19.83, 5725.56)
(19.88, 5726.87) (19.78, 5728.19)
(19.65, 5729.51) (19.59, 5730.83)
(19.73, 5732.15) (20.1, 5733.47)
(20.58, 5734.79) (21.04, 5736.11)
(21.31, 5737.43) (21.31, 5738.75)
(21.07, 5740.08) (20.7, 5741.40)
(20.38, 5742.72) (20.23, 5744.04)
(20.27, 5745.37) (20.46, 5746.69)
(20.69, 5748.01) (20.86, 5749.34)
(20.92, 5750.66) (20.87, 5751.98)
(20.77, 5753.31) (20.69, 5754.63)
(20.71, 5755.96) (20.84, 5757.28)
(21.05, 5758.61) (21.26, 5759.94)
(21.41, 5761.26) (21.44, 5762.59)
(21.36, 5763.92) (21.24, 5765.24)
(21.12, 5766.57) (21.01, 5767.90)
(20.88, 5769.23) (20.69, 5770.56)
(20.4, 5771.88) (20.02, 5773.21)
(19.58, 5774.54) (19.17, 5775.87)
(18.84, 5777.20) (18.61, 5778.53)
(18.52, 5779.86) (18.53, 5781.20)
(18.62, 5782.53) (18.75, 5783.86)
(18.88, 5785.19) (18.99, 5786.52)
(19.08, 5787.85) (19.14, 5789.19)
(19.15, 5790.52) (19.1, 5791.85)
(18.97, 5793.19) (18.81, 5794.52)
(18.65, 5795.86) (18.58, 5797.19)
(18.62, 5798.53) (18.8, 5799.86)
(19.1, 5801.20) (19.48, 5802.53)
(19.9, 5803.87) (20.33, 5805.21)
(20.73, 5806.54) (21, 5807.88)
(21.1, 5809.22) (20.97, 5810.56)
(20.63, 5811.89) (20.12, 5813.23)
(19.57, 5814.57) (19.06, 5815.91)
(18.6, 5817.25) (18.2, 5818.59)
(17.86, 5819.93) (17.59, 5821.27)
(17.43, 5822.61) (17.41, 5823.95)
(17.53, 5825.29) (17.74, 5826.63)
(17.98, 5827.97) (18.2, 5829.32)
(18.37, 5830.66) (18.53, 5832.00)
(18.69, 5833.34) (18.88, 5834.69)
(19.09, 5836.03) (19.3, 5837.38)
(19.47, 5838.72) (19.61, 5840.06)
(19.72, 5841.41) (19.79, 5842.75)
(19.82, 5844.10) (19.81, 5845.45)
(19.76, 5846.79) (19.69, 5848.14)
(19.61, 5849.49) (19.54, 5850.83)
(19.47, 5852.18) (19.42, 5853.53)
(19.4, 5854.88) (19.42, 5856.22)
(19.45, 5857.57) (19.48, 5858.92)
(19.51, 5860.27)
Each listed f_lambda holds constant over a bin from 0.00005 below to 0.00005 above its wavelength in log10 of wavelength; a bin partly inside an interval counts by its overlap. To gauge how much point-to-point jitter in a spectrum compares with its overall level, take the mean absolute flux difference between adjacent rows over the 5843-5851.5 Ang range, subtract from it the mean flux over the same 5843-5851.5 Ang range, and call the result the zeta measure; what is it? -19.6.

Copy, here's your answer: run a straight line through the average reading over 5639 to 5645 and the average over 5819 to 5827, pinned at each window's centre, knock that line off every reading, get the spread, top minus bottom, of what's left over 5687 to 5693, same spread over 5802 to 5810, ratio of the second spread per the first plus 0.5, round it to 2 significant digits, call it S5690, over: 3.3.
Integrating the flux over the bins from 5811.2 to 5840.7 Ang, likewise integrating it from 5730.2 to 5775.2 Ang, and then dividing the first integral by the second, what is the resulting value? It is 0.59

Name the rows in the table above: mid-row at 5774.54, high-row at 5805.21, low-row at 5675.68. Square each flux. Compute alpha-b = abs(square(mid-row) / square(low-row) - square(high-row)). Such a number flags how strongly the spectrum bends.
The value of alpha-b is 412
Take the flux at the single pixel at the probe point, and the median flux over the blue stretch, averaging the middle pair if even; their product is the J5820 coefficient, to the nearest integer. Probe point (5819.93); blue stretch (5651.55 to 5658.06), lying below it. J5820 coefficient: 348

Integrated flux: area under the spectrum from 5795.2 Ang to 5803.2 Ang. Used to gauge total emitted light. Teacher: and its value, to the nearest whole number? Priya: 151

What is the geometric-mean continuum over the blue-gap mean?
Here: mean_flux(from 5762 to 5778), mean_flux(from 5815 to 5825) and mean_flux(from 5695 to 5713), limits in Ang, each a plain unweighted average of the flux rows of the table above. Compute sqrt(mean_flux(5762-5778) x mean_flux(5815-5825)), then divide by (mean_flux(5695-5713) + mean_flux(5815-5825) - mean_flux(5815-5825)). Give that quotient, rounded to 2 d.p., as 1.02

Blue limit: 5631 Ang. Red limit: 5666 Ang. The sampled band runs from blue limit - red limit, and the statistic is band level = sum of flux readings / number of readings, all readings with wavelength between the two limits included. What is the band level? 19.0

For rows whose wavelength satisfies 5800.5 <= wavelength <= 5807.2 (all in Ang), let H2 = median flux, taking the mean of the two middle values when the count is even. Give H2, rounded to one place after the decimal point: 19.9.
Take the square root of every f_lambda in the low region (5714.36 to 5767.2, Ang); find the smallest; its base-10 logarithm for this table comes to 0.627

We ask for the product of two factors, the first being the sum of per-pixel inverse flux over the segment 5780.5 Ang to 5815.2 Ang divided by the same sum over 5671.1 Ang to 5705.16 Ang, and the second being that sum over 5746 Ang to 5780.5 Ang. 1.20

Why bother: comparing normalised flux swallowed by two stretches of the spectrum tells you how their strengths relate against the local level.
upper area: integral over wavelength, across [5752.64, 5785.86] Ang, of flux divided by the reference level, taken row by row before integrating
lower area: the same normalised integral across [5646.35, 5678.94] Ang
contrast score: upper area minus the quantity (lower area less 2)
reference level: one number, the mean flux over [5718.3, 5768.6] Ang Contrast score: 4.5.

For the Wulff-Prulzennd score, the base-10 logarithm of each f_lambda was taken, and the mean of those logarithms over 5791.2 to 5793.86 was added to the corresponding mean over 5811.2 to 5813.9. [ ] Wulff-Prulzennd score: 2.59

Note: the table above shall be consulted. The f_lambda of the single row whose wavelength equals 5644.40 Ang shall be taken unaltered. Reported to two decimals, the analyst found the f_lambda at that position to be 18.54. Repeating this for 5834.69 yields 18.88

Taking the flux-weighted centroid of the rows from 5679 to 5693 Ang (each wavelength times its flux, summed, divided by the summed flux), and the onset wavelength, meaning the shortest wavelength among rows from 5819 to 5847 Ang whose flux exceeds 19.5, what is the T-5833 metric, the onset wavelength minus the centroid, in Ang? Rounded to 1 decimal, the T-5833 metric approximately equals 153.8 Ang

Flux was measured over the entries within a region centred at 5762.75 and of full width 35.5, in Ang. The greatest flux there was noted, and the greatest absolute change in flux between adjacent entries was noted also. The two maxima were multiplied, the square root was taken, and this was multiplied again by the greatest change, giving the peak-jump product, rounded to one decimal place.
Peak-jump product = 1.4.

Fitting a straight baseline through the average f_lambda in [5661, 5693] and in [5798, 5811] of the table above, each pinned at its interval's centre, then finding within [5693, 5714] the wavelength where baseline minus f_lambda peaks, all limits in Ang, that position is 5713.70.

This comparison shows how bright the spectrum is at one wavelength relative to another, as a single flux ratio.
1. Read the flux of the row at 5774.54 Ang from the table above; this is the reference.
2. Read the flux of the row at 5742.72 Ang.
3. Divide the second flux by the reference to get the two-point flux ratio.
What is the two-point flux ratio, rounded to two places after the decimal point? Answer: 1.04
